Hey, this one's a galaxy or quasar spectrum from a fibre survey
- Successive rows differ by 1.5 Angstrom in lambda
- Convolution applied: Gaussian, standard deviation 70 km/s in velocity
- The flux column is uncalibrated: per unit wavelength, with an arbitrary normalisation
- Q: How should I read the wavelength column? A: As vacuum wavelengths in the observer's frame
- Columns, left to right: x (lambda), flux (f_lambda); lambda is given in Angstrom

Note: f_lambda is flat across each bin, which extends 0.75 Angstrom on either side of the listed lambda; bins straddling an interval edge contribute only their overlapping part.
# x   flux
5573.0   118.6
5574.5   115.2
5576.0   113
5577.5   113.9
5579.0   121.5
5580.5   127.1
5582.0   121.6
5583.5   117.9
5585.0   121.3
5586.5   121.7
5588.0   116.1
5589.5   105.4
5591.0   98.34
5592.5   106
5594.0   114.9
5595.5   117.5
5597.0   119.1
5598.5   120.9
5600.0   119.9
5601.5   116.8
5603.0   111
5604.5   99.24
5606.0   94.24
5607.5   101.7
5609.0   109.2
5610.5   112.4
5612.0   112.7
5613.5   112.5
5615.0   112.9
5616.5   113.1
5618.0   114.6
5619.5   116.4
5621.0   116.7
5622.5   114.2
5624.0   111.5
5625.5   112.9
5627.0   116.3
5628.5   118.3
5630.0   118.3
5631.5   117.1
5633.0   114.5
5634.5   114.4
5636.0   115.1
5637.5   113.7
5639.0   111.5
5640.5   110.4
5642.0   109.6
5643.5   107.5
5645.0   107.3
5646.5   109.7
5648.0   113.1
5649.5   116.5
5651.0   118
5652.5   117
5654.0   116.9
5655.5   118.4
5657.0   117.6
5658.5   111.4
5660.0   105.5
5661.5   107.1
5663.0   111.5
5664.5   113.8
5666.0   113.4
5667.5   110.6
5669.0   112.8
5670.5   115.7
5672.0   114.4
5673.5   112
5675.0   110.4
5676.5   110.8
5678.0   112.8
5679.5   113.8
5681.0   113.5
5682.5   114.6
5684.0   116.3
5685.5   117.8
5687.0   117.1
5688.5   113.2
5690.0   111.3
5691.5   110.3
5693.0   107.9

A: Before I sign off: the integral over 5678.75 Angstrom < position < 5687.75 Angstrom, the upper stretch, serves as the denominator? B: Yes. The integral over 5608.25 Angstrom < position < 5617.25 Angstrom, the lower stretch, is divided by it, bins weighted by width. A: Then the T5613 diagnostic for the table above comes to 0.97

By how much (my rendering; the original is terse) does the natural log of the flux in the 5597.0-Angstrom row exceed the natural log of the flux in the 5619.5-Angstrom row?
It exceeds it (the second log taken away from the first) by 0.023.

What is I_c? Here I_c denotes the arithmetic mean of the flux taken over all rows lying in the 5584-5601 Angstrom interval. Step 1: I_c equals 115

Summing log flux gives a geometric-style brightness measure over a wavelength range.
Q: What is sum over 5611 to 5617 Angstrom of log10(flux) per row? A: 8.21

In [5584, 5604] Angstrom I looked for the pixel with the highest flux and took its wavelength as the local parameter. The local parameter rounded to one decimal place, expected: 5586.5 Angstrom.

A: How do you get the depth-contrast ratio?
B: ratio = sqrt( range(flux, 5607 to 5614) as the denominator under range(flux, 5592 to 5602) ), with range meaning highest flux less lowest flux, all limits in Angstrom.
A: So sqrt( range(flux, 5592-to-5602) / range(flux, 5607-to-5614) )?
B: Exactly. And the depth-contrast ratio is 1.16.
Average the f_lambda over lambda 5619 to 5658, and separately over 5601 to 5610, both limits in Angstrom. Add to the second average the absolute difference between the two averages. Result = 114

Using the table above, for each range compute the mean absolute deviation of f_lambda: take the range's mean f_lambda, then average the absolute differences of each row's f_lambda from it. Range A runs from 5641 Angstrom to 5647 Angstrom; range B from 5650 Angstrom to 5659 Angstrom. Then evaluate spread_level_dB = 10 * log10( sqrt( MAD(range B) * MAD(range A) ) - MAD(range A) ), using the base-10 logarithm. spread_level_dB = -5.8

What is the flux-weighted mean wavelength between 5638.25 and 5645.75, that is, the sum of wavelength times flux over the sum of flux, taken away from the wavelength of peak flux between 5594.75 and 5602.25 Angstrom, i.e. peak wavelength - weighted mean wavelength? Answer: -43.5 Angstrom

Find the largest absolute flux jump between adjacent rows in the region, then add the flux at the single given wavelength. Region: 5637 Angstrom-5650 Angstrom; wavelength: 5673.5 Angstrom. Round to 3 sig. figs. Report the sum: 115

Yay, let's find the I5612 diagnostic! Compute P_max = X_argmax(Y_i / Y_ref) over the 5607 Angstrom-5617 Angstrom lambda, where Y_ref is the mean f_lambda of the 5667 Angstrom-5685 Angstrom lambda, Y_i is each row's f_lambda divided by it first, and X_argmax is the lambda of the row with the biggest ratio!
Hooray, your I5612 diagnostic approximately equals 5616.5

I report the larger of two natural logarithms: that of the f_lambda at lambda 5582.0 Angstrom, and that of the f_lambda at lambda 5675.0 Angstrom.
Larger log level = 4.80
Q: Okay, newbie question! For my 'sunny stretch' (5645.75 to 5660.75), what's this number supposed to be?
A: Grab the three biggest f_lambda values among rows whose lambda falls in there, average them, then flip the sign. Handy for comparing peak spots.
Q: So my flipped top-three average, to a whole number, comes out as -118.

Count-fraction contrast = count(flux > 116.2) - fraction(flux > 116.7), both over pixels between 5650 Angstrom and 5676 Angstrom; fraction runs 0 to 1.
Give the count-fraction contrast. 4.7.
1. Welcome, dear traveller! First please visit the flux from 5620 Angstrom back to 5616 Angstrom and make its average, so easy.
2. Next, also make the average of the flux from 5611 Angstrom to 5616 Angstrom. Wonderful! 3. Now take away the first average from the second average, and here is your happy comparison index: -2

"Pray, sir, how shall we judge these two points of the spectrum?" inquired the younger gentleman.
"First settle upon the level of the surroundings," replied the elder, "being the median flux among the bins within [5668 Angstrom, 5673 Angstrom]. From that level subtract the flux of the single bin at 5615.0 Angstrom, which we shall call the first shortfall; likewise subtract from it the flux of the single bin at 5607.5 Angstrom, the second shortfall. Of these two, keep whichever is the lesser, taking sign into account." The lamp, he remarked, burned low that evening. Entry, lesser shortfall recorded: 1.5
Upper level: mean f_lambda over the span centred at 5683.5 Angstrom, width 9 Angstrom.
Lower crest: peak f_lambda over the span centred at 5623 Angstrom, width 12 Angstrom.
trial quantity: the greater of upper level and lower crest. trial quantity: 118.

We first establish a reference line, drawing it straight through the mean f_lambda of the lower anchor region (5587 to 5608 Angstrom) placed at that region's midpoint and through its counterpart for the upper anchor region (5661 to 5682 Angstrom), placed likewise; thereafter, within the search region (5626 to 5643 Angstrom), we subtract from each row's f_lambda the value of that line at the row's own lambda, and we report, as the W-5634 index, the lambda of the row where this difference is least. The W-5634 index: 5642.0 Angstrom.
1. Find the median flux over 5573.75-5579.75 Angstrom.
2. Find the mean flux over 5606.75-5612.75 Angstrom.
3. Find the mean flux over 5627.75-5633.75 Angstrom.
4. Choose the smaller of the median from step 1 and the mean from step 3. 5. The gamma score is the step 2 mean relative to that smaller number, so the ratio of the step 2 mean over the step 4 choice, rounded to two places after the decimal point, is 0.95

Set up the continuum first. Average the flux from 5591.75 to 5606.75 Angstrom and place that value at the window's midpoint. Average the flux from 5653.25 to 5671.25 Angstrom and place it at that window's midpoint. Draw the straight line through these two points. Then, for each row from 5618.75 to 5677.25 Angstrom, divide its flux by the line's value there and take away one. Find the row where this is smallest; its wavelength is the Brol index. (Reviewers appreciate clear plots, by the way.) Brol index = 5660.0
